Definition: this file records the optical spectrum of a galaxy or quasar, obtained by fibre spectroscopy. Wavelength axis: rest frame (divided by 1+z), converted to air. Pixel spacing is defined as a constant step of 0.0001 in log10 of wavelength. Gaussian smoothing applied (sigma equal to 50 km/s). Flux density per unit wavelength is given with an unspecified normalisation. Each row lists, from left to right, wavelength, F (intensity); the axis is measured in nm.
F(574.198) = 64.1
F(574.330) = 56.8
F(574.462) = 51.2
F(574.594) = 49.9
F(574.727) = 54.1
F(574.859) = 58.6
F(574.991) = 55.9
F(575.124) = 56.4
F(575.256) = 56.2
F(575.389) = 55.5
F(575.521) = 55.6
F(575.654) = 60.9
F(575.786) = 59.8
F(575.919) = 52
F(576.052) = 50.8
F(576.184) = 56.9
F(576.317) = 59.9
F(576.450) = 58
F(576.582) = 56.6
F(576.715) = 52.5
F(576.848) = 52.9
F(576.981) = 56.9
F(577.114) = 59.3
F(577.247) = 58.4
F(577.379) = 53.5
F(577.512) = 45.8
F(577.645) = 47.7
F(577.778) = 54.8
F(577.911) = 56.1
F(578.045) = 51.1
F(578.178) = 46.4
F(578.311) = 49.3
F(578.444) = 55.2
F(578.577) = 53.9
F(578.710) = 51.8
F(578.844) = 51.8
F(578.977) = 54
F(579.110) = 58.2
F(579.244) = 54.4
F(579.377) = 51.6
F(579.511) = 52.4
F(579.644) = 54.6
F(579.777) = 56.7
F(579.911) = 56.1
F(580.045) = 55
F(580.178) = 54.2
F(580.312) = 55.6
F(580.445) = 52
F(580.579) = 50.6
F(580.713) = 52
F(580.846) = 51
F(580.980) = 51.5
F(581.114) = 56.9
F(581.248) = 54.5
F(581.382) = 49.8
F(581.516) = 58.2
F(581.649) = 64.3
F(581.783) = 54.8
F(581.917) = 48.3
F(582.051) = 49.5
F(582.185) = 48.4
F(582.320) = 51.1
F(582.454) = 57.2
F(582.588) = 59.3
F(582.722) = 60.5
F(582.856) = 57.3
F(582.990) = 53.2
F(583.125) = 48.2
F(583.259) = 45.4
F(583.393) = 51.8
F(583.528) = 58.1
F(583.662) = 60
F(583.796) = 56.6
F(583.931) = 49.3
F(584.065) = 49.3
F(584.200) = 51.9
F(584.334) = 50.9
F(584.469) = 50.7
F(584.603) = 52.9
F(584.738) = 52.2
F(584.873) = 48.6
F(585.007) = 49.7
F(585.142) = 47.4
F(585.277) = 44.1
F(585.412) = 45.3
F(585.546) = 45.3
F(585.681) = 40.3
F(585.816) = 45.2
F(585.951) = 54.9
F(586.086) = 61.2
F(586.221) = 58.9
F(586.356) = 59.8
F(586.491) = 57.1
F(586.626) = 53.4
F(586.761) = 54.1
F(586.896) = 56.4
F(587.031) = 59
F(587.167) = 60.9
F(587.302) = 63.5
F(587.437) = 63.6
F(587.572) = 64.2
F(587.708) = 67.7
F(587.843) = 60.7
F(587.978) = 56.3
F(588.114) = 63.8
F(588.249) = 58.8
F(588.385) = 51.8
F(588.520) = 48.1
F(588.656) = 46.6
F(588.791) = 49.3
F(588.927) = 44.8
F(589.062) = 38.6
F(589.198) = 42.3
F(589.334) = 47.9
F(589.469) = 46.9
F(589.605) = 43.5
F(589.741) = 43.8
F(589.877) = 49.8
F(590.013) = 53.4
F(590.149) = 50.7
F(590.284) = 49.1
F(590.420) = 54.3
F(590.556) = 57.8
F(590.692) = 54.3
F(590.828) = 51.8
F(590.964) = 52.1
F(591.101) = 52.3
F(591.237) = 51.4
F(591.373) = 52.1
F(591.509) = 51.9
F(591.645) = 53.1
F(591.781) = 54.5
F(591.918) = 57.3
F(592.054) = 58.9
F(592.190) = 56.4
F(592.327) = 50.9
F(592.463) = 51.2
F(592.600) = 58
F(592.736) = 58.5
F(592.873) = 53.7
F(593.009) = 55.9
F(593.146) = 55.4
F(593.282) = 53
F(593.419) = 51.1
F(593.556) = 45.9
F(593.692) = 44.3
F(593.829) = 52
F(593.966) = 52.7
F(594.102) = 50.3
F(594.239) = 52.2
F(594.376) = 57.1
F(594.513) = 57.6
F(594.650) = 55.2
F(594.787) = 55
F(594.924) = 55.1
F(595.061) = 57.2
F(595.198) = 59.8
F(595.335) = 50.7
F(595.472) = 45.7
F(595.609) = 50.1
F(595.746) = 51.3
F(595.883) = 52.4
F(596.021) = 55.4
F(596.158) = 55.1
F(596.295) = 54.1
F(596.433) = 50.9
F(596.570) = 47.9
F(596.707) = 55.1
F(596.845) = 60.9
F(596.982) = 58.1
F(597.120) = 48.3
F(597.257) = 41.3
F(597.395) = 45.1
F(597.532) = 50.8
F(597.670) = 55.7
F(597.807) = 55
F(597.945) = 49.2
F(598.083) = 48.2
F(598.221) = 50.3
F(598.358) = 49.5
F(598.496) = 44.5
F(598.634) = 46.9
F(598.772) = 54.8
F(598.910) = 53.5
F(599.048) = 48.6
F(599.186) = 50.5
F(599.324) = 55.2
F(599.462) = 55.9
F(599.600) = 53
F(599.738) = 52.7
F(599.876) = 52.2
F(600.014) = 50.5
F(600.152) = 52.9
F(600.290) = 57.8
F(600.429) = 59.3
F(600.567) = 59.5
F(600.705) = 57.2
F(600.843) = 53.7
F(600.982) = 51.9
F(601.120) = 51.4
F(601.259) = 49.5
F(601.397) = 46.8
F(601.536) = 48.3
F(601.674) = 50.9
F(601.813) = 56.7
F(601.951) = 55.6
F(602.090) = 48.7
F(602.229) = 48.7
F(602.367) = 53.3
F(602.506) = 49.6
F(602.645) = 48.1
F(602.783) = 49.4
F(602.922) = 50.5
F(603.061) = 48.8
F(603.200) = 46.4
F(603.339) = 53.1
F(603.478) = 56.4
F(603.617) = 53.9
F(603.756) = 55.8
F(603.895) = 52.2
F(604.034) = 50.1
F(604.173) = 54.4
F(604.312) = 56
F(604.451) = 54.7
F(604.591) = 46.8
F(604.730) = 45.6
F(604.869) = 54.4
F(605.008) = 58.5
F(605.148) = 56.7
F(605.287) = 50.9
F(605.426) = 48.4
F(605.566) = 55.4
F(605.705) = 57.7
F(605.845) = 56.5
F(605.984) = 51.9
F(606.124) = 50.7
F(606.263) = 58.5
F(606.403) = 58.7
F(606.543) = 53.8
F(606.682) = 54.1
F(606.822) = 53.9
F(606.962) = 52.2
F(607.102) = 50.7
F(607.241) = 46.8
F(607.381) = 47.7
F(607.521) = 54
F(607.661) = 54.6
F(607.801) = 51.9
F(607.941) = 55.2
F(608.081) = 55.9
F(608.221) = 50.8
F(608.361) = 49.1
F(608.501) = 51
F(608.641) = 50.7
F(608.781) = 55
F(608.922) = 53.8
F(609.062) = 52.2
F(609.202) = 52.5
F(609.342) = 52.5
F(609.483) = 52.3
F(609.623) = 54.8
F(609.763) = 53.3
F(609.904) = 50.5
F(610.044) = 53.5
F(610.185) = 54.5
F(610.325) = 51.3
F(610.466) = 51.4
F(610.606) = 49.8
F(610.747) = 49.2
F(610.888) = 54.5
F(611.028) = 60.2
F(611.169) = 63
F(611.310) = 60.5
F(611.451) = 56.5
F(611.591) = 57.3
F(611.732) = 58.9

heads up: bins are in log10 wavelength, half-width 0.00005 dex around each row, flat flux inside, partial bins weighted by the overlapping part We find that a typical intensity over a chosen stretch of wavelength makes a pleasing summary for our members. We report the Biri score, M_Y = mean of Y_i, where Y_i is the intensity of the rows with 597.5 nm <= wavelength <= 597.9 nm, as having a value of 54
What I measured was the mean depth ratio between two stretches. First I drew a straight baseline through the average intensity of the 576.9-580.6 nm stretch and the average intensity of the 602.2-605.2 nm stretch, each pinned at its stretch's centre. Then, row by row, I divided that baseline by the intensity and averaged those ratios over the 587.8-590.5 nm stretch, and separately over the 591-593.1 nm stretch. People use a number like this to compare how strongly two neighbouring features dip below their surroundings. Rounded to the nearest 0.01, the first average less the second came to 0.10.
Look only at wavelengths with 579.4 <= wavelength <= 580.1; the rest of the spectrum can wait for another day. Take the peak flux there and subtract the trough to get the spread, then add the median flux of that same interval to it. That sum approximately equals 59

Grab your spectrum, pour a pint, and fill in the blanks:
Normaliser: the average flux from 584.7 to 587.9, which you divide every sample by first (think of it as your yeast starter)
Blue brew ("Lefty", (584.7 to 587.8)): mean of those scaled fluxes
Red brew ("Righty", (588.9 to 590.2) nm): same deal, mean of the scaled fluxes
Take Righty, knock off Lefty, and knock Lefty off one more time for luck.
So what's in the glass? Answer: -1.15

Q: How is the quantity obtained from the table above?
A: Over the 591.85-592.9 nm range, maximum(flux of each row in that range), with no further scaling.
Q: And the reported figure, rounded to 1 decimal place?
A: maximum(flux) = 58.9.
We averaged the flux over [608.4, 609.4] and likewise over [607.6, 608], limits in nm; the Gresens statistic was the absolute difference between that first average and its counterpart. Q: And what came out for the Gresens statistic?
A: 1.4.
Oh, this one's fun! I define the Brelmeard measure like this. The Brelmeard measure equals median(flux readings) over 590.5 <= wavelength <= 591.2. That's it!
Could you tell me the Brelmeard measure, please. 52.3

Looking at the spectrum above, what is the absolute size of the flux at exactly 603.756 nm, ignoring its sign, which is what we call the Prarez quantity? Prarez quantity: 55.8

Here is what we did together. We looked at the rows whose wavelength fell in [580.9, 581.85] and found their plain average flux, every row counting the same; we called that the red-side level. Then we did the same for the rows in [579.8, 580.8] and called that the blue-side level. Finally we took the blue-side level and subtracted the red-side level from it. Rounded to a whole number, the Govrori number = -2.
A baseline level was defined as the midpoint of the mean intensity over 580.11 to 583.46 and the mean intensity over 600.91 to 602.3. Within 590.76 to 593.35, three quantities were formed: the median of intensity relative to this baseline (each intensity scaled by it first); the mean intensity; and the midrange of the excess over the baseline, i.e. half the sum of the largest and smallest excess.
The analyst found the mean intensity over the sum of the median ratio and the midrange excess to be 14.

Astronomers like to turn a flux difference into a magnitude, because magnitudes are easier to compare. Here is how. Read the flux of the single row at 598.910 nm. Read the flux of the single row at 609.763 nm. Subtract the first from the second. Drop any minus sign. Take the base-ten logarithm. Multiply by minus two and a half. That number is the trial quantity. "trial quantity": 1.7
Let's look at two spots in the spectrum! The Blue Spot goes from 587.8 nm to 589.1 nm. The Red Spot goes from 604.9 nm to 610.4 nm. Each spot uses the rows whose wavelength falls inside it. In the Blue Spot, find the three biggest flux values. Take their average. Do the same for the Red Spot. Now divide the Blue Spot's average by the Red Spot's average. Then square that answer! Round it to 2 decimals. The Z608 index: 1.09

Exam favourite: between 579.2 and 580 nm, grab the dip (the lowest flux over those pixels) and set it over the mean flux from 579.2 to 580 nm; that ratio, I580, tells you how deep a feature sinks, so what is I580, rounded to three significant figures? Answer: 0.950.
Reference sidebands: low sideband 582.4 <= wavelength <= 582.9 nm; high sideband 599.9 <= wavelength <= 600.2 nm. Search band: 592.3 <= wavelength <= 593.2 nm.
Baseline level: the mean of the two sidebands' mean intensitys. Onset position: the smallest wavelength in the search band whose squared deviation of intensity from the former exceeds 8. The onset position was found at 592.327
